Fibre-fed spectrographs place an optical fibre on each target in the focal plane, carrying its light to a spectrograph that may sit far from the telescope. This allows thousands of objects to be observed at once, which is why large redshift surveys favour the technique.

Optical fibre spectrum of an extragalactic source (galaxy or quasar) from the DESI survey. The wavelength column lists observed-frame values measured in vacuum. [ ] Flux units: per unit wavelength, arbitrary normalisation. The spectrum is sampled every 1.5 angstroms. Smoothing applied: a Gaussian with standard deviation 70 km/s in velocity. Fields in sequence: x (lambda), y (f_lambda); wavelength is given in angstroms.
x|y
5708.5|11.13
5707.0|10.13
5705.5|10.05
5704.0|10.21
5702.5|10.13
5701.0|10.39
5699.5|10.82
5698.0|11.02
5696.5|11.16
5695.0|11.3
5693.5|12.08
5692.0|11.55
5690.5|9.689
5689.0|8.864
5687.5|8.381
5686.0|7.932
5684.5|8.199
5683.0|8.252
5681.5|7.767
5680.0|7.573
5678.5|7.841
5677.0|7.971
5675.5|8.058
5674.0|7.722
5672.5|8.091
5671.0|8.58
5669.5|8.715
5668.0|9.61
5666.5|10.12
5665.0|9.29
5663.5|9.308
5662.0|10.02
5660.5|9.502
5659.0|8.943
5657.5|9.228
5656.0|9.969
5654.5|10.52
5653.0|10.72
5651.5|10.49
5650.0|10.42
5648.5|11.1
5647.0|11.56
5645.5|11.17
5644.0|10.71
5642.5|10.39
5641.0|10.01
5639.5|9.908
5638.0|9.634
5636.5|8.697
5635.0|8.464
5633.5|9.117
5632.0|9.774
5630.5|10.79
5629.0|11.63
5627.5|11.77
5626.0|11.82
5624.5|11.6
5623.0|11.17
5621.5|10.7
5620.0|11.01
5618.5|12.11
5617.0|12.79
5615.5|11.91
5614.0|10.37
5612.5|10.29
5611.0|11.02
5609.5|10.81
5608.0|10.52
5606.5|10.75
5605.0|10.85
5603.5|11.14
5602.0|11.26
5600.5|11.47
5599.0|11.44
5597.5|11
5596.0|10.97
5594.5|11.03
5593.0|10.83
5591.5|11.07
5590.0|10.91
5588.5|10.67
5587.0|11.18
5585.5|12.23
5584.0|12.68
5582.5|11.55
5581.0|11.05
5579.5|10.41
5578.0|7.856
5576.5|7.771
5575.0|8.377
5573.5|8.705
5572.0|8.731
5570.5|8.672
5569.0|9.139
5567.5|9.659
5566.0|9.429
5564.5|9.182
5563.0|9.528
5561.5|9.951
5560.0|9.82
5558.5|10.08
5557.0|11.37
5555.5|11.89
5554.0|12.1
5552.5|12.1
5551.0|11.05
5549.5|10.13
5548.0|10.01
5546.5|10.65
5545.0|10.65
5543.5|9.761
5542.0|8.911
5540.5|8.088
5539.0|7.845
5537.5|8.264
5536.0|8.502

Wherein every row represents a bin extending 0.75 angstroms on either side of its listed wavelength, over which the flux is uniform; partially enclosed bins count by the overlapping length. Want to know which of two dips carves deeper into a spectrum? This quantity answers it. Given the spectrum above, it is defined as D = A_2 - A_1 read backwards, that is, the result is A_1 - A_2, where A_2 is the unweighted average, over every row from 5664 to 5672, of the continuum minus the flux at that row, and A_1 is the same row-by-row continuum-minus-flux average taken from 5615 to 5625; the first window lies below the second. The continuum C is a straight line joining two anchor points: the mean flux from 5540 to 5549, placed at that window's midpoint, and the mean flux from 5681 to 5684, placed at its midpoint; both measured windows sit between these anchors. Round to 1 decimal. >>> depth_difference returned -1.8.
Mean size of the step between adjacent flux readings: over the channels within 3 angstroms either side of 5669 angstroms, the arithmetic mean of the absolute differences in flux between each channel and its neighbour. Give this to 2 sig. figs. 0.51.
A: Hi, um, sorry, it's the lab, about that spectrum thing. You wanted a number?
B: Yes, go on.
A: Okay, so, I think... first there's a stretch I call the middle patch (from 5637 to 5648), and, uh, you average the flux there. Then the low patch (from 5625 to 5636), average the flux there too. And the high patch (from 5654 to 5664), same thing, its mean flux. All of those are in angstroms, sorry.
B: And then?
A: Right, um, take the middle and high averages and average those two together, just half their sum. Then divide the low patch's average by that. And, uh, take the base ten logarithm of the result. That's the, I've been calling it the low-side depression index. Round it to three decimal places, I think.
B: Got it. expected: 0.018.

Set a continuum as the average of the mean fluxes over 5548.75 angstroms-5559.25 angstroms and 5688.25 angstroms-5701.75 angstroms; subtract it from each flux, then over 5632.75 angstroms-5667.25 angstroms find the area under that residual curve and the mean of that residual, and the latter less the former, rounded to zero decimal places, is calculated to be 35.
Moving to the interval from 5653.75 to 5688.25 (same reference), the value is 75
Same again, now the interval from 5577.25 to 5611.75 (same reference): 1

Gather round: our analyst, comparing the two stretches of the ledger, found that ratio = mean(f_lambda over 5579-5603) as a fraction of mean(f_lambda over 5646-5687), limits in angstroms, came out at 1.23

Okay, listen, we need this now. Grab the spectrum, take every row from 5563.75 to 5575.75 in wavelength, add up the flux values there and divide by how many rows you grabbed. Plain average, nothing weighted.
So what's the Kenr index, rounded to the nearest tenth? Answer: 9.0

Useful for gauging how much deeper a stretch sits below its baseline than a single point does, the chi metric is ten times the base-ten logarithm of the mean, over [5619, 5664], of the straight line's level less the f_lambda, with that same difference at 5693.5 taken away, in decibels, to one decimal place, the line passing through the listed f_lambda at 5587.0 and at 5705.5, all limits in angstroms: 3.5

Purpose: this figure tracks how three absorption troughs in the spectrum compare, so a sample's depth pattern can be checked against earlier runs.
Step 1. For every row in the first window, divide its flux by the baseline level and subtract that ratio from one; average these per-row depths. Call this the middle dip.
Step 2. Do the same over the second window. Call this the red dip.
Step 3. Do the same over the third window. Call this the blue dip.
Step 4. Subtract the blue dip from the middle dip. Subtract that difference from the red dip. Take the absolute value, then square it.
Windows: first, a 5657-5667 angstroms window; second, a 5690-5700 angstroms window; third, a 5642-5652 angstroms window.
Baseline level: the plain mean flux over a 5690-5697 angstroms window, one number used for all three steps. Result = 0.013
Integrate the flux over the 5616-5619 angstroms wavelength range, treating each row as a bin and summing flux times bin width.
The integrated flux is 37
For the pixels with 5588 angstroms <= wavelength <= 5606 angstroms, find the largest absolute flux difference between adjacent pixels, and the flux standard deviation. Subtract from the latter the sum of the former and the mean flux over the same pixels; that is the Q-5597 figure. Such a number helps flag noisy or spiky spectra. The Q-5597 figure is -11.3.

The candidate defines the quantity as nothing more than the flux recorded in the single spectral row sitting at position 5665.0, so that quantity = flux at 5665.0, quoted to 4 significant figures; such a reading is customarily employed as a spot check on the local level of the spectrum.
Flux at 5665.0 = 9.290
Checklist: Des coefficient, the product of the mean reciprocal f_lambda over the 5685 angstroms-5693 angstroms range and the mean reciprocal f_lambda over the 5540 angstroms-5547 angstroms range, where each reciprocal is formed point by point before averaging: 0.0115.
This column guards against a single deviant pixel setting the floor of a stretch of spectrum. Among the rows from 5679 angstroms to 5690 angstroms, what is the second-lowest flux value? 7.767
